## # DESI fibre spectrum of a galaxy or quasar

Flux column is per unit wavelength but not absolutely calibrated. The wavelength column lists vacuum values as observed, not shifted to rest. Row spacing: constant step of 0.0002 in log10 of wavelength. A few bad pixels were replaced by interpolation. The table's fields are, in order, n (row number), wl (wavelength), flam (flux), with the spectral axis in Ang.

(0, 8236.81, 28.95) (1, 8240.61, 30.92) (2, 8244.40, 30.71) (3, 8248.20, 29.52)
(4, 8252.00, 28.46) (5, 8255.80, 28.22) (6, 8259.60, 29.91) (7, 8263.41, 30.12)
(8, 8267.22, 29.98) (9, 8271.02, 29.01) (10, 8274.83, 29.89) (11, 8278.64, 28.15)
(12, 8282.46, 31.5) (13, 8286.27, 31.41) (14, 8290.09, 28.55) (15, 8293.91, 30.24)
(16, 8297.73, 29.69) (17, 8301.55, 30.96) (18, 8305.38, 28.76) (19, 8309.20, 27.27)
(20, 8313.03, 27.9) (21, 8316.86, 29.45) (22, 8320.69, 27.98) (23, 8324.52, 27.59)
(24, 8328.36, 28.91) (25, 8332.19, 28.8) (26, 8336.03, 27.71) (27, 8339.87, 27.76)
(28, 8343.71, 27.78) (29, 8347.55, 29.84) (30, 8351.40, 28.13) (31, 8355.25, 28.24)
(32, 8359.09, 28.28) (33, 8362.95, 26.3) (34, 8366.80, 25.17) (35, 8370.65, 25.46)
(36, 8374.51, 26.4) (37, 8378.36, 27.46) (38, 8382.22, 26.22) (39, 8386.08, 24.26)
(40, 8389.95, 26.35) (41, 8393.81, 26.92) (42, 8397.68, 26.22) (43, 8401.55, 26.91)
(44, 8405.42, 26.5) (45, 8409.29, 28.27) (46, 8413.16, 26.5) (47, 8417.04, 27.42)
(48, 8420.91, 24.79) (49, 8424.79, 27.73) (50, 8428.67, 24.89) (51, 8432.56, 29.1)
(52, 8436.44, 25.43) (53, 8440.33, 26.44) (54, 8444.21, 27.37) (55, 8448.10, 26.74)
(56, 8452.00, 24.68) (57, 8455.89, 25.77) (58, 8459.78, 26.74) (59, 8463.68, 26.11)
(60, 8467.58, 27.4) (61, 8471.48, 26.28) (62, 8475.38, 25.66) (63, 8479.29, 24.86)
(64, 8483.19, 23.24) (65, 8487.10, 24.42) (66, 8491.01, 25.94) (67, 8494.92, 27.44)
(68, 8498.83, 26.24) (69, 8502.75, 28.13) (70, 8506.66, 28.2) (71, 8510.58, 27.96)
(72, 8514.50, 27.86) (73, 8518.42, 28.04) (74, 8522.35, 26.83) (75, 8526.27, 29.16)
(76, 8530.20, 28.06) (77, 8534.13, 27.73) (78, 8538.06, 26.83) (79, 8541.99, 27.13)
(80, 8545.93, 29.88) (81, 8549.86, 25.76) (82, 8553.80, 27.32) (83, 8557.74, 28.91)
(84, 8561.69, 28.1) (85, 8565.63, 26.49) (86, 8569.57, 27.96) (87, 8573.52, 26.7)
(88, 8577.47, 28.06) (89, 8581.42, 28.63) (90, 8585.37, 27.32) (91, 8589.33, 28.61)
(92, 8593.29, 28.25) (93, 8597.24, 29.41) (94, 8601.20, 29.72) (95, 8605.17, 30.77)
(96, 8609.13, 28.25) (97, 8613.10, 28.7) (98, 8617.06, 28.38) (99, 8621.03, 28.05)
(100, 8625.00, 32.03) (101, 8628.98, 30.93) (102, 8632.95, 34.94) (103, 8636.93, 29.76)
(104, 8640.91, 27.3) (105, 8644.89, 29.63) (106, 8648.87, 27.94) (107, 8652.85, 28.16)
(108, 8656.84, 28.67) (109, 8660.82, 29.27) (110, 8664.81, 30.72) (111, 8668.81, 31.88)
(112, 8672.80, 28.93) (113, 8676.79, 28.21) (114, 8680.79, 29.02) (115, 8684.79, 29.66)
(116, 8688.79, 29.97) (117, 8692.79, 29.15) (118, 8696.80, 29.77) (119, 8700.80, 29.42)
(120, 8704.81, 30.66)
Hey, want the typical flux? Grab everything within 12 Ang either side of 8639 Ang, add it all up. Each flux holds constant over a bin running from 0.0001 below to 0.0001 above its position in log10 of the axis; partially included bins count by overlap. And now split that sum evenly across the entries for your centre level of 30.1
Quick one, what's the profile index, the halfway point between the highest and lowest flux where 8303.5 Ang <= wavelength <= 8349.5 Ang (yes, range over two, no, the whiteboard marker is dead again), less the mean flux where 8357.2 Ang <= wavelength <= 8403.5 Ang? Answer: 2.2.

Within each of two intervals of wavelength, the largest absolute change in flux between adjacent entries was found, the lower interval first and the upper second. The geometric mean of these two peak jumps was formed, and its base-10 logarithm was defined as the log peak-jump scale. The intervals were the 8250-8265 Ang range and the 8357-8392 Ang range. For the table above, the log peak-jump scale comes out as 0.27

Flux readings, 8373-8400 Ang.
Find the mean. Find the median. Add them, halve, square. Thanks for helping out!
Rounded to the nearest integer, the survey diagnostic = 692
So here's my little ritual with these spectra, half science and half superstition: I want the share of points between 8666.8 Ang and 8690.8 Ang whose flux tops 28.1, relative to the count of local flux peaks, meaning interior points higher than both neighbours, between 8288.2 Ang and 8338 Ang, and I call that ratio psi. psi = 0.25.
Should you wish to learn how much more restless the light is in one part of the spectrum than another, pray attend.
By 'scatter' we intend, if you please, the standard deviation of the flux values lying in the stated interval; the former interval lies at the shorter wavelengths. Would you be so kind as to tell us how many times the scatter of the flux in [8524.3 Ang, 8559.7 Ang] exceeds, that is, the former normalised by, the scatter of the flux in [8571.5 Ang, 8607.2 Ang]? 1.0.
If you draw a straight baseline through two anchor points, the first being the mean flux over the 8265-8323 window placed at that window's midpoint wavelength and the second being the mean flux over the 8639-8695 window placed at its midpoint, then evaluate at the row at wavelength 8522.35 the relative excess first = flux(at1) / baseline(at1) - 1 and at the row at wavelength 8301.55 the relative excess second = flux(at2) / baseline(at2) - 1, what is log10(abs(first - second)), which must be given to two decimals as -0.86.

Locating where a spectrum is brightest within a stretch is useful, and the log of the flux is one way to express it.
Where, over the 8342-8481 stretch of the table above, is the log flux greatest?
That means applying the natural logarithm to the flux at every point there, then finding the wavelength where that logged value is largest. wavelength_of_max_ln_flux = 8347.55 Ang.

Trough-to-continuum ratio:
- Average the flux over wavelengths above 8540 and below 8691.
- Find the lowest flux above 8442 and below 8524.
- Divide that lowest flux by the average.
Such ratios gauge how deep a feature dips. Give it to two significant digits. 0.80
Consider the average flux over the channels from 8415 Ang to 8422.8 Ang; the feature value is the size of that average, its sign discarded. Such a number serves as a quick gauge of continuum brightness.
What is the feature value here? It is 26.1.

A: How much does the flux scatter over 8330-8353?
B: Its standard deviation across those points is 0.8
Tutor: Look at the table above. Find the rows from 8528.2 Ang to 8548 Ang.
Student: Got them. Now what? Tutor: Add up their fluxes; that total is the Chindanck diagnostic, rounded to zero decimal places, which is 140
